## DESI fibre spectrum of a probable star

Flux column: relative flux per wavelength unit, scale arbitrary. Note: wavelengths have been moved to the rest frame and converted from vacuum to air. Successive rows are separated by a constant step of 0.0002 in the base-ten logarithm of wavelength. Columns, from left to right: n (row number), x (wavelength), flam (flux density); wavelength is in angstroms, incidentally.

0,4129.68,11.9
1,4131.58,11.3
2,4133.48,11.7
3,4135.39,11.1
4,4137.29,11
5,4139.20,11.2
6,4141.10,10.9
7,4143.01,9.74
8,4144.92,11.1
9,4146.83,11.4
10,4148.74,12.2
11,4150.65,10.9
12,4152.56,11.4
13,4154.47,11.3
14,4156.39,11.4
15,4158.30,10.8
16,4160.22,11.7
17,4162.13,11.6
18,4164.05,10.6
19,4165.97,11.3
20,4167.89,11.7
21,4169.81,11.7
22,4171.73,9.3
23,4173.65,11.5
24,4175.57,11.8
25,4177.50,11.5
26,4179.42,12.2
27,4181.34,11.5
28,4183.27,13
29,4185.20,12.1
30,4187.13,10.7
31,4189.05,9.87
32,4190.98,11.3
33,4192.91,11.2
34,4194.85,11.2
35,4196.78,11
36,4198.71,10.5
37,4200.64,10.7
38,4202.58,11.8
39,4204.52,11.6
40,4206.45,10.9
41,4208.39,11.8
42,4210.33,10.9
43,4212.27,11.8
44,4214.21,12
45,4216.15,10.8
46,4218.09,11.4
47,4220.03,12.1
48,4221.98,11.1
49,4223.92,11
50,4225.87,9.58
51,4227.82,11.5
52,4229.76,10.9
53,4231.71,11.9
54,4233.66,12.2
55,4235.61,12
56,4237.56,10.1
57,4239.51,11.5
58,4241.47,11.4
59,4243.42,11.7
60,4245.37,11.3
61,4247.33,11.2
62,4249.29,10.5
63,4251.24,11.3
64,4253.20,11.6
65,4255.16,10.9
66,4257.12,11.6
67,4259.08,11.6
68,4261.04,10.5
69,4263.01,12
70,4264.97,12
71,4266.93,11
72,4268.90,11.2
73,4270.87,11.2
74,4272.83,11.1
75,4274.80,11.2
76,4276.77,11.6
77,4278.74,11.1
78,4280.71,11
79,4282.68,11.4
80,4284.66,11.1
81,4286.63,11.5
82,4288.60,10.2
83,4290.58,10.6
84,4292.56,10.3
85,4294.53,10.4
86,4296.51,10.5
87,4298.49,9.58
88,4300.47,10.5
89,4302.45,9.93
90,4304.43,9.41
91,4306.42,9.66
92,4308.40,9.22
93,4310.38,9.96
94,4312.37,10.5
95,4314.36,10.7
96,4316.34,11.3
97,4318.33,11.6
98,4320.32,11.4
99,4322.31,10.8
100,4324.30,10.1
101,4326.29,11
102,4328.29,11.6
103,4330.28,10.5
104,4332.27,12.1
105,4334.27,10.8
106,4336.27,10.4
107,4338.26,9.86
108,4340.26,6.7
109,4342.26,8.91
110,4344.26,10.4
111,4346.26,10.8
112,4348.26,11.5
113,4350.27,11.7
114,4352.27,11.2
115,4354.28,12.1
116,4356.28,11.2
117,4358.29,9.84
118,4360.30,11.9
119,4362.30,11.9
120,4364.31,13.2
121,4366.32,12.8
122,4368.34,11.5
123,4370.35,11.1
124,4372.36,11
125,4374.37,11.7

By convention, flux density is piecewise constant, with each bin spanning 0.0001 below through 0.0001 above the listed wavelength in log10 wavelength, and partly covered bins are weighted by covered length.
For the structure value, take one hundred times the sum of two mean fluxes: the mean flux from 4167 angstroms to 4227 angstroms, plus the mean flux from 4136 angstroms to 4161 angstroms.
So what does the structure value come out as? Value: 2243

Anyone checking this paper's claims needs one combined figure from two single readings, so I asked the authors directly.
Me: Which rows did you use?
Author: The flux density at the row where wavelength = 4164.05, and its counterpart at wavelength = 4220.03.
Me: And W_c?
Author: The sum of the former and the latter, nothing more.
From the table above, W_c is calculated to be 22.7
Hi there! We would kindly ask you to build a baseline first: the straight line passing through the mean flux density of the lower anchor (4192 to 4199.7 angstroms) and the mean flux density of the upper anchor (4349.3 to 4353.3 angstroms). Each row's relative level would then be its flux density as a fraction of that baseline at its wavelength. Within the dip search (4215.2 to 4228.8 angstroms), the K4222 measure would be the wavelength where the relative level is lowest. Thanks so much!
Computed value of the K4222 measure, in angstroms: 4225.87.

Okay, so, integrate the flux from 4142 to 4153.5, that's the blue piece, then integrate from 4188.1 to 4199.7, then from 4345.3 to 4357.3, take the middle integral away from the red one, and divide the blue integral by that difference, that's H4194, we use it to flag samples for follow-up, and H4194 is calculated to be 11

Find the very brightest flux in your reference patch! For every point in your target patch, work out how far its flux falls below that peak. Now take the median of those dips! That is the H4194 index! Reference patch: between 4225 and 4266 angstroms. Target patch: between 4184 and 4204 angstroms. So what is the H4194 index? 1.1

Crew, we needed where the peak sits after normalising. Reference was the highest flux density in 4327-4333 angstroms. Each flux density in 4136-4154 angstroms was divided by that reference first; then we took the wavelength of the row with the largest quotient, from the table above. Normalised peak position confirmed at 4148.74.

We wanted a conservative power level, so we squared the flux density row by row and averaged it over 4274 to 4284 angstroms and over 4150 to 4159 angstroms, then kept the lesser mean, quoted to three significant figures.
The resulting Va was 125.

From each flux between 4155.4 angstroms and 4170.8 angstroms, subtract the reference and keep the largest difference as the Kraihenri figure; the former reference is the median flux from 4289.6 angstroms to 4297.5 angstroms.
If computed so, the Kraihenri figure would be 1.250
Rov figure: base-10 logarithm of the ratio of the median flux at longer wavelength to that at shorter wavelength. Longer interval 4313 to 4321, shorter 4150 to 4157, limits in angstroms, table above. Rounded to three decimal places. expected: 0.000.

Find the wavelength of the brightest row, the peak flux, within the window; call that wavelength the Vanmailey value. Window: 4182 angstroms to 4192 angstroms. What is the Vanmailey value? 4183.27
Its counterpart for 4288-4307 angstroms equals 4290.58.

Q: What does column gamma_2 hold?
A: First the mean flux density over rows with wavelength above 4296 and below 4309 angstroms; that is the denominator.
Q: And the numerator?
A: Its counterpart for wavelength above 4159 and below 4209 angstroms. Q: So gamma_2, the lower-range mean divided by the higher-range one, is 1.151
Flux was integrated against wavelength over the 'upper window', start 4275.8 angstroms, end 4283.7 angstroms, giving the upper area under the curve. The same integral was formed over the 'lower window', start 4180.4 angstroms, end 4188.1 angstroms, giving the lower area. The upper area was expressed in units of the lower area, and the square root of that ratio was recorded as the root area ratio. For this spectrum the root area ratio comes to 0.99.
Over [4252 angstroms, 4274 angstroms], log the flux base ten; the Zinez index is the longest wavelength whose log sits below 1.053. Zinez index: 4272.83 angstroms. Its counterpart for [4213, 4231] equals 4229.76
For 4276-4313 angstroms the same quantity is 4312.37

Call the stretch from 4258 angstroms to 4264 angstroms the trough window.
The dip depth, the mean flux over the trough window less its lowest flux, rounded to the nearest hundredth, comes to 0.87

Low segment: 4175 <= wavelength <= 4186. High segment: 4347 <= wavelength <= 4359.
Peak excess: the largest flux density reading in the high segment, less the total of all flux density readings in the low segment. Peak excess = -60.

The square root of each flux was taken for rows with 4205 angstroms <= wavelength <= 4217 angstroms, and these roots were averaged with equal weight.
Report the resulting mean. 3.37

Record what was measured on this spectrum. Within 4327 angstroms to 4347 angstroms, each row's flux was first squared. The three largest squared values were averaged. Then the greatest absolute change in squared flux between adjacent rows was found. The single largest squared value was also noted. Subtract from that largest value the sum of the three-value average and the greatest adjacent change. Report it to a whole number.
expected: -38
